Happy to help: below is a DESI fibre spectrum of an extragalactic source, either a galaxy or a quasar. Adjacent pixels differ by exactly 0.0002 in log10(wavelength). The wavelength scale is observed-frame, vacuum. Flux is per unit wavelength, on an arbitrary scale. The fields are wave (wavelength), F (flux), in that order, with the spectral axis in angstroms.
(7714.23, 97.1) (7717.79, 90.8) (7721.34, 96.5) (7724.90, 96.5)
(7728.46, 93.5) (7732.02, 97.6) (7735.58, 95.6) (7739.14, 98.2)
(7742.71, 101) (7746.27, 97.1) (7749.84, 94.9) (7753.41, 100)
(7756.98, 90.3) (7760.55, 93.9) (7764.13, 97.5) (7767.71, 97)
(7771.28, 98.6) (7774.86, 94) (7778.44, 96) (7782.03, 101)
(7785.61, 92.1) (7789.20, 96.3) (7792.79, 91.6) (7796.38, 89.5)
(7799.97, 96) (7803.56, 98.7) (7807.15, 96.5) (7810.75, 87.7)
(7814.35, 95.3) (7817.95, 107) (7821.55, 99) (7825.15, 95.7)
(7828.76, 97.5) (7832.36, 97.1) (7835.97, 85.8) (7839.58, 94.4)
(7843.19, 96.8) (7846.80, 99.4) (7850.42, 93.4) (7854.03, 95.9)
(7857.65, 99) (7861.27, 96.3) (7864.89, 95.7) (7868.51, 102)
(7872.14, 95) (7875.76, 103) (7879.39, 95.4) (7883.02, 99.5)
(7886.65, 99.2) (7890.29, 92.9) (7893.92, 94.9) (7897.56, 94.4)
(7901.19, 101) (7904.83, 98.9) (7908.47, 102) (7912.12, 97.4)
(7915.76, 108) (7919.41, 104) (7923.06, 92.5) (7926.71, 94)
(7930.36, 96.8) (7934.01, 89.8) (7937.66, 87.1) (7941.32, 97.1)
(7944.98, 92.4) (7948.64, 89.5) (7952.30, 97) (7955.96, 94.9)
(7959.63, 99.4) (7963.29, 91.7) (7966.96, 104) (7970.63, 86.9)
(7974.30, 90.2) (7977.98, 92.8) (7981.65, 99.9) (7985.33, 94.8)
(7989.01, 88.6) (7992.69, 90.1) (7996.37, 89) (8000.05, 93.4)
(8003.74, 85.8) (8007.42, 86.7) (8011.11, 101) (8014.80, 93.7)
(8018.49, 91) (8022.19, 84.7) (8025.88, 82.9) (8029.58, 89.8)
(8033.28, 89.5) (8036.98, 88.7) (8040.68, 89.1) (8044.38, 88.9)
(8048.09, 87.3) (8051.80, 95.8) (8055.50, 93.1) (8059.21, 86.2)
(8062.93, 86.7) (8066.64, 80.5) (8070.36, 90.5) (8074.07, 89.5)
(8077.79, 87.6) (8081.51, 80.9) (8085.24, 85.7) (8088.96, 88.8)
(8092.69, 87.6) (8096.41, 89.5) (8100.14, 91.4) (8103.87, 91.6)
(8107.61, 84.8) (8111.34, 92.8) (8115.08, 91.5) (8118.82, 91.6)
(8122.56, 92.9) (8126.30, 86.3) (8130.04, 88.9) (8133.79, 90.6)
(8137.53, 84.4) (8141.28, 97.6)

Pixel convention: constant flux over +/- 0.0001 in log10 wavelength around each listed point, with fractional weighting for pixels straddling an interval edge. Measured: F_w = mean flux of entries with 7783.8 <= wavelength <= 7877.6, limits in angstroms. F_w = 96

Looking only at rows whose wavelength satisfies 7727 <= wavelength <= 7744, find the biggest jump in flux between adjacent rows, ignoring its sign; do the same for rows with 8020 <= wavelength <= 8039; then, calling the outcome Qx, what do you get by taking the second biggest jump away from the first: -3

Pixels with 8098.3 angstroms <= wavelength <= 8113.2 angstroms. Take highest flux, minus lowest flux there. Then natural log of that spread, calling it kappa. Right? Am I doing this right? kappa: 2.08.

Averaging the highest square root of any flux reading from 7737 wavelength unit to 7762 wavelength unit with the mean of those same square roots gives 9.9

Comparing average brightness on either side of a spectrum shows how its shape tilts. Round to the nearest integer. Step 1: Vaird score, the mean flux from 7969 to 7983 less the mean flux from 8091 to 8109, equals 3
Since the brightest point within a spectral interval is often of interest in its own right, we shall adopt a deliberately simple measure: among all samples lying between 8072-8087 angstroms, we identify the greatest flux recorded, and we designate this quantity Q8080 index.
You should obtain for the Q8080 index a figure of 89.5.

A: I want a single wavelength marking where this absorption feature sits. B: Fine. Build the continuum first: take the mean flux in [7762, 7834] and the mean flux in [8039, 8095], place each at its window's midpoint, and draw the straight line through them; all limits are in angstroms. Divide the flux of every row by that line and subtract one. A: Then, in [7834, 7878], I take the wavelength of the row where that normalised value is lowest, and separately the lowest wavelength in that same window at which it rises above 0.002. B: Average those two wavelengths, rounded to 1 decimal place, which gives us 7839.6 angstroms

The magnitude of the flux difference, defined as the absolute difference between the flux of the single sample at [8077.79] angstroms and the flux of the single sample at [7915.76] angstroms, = 20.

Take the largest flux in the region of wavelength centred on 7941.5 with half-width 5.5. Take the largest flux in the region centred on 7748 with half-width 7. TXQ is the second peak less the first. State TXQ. 3.9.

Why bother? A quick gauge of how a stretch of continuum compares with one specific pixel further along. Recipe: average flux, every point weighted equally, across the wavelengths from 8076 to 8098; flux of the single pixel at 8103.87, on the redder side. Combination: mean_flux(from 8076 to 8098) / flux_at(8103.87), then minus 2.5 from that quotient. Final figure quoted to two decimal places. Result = -1.55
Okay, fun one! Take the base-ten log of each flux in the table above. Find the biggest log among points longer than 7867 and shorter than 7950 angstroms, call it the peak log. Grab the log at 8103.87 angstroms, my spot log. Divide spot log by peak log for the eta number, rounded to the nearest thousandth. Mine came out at 0.965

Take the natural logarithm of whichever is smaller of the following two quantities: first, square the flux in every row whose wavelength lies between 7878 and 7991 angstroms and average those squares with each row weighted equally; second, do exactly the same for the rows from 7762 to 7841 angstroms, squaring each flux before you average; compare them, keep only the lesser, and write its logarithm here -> 9.12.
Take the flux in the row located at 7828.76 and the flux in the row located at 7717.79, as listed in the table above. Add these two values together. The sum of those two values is 188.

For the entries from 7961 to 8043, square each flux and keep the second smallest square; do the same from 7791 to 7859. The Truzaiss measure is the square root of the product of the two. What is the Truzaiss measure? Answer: 7428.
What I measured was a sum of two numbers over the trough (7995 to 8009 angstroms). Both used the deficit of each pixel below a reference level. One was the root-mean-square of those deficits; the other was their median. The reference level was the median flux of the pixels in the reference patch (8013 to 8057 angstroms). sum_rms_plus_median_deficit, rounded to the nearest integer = 4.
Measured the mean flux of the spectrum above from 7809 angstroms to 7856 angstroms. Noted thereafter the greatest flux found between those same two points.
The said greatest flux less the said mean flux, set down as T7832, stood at 11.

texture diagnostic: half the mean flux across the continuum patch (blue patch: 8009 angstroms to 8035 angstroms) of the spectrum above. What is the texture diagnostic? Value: 45.2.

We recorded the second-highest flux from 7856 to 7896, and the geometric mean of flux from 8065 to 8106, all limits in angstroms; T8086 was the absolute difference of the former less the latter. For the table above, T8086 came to 14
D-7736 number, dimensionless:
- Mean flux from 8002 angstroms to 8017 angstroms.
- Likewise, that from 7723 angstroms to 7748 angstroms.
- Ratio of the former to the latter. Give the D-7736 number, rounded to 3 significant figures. 0.946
